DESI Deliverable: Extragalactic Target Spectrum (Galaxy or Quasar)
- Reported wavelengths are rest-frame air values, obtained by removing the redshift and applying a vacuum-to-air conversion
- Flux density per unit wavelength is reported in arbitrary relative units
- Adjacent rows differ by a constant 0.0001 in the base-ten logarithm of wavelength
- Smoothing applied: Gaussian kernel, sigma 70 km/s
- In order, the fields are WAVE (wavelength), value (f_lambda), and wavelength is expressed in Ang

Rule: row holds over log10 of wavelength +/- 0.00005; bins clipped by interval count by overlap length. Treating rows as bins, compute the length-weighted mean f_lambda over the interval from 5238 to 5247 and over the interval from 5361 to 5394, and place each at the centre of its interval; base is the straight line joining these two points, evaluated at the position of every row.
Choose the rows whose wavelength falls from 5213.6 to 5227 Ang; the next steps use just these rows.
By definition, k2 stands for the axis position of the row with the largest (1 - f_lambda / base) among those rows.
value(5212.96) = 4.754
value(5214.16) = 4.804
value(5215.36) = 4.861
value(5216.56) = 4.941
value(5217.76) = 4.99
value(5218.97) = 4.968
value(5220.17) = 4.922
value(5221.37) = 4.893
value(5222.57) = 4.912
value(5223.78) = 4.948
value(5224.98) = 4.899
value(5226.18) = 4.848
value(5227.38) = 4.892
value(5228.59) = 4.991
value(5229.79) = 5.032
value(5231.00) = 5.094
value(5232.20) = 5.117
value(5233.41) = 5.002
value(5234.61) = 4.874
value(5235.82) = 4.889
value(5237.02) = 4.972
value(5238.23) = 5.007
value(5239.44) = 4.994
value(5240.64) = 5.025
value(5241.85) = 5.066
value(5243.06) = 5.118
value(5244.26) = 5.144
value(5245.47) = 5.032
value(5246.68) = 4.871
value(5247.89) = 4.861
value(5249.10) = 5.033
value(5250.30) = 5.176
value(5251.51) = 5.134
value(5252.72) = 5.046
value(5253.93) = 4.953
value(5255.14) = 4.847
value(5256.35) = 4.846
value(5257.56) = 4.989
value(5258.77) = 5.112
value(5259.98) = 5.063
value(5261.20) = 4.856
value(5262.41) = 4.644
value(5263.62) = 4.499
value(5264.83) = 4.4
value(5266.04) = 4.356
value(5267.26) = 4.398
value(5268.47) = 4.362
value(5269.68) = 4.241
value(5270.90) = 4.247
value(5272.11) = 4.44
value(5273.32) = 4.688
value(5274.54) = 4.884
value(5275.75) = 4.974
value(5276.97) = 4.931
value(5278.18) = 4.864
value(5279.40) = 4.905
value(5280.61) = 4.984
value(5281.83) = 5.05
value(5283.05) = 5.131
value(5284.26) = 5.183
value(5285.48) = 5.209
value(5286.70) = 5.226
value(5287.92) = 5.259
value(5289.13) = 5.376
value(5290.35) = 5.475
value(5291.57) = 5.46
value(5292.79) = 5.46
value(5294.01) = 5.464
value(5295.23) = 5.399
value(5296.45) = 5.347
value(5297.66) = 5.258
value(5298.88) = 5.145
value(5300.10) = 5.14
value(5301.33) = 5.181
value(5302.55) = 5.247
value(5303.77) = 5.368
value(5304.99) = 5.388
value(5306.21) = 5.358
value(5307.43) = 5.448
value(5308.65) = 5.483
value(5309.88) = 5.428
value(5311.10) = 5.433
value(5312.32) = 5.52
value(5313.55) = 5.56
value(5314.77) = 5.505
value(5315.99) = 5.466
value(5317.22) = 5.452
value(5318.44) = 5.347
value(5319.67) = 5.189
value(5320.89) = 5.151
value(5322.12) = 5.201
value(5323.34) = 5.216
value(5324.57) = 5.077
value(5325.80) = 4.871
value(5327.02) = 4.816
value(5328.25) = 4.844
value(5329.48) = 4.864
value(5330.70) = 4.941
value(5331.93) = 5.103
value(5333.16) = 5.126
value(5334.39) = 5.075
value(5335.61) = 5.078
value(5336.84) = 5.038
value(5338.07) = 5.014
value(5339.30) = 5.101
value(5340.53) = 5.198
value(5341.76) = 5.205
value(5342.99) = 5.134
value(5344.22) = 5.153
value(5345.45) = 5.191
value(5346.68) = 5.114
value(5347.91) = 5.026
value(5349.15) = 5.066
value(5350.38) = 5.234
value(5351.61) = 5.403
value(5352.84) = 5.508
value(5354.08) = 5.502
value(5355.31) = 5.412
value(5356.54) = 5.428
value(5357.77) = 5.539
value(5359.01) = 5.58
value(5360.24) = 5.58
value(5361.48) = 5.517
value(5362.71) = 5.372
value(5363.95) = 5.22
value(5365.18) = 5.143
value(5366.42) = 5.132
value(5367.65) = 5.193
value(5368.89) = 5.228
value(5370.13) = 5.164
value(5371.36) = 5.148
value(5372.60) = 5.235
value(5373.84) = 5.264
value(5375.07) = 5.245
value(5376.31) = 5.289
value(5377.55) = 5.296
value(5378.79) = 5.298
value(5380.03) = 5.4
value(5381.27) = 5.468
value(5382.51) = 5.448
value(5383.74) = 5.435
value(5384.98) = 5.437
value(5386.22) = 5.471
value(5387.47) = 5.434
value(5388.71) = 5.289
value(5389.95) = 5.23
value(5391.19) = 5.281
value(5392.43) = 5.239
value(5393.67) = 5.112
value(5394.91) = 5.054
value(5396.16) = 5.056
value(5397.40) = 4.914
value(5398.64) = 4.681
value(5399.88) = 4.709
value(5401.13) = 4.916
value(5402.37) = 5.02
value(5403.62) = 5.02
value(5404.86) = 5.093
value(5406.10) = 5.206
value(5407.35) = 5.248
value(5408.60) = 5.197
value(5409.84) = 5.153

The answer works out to 5214.16 Ang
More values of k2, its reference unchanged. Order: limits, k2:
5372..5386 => 5372.60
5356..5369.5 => 5366.42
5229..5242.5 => 5234.61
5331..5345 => 5338.07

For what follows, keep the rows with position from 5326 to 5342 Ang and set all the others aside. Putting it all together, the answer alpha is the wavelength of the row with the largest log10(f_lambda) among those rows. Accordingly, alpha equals 5341.76 Ang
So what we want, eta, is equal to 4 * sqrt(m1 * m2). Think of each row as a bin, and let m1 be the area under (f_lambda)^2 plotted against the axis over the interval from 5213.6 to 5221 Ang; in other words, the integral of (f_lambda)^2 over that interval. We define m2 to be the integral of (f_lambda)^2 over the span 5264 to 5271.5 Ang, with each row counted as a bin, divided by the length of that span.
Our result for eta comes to 232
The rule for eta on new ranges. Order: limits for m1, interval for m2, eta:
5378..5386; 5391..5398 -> 313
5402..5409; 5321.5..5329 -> 272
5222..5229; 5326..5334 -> 257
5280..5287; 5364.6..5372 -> 280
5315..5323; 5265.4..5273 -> 262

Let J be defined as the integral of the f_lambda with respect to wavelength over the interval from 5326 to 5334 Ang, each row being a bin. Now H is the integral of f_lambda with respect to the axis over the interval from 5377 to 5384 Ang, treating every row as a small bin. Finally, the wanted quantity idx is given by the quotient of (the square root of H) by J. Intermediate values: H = 37.8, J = 39.6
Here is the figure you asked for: 0.155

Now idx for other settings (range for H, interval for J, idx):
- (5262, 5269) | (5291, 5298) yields 0.147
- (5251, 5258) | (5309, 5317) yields 0.135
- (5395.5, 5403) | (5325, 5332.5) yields 0.164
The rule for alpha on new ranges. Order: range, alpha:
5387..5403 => 5387.47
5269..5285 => 5284.26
